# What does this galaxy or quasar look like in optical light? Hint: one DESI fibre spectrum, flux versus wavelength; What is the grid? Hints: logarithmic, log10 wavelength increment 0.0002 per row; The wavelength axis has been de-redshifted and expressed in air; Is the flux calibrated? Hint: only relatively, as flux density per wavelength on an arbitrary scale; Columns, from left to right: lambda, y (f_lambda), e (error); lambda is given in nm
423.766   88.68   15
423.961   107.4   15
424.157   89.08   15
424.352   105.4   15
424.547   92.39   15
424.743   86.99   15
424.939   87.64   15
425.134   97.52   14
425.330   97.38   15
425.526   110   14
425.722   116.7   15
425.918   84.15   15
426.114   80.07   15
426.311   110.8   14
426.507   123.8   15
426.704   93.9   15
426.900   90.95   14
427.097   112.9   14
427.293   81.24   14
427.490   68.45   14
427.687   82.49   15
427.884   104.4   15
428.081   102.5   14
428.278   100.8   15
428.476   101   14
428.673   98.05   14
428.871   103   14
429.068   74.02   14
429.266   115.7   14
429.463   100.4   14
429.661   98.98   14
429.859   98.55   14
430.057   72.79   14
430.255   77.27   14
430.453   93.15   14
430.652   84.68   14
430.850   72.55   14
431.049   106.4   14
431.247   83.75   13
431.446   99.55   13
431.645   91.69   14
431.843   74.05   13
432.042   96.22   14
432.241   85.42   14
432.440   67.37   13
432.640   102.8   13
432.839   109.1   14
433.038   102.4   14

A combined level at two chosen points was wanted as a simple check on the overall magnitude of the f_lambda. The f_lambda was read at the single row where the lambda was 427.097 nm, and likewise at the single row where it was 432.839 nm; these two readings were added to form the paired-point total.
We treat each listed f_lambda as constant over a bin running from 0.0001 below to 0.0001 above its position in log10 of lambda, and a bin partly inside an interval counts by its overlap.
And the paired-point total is 222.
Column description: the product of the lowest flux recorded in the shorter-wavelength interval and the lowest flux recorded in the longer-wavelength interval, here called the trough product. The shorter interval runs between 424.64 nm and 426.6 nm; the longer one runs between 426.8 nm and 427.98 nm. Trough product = 5481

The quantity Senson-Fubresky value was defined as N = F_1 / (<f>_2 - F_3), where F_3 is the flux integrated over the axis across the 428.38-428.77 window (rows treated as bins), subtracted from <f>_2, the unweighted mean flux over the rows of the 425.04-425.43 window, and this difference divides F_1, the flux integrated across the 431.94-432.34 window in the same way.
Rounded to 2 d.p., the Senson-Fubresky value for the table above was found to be 0.62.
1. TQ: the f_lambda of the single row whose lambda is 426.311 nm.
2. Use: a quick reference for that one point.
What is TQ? 110.8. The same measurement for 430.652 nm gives 84.68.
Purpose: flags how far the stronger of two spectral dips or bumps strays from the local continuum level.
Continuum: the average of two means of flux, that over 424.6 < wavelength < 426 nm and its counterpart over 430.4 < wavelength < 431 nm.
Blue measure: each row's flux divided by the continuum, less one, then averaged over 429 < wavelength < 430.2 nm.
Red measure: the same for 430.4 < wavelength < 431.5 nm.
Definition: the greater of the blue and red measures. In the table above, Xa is 0.03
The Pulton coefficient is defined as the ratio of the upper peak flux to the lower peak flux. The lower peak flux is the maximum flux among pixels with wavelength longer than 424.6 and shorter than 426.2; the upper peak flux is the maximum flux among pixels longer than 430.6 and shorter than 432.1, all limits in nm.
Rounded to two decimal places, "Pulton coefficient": 0.91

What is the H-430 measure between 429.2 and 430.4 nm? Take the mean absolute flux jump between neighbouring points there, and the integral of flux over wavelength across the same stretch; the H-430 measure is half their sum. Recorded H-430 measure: 61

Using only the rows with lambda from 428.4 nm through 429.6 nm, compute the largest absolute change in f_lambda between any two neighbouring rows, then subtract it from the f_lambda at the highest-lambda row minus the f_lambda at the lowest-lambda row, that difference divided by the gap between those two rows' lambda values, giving -42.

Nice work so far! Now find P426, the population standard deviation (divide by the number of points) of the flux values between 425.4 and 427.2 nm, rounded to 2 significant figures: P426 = 15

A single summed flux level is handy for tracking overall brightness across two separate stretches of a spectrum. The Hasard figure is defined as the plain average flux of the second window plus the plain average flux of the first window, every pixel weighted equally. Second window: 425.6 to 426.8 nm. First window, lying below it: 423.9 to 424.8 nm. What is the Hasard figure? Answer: 198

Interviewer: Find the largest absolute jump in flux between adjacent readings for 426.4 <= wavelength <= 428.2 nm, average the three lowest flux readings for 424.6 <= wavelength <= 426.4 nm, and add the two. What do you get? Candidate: 115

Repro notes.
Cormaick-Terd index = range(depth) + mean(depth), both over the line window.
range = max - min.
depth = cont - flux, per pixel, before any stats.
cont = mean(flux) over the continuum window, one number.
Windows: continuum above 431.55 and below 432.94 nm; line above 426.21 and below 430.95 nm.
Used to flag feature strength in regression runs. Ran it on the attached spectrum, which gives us 51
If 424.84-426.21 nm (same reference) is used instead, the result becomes 30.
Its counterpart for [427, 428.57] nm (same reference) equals 40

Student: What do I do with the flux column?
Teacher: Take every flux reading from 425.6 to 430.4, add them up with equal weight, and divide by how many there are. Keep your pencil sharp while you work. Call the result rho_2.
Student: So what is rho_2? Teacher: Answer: 96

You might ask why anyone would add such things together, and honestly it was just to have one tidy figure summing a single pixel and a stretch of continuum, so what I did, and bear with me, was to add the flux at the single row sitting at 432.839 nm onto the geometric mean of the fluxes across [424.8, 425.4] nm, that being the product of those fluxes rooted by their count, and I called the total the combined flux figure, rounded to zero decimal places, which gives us 203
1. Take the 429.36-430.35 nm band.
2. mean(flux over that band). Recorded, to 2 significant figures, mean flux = 90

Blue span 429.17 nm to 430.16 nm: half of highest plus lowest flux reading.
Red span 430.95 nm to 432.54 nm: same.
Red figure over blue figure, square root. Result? 0.96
